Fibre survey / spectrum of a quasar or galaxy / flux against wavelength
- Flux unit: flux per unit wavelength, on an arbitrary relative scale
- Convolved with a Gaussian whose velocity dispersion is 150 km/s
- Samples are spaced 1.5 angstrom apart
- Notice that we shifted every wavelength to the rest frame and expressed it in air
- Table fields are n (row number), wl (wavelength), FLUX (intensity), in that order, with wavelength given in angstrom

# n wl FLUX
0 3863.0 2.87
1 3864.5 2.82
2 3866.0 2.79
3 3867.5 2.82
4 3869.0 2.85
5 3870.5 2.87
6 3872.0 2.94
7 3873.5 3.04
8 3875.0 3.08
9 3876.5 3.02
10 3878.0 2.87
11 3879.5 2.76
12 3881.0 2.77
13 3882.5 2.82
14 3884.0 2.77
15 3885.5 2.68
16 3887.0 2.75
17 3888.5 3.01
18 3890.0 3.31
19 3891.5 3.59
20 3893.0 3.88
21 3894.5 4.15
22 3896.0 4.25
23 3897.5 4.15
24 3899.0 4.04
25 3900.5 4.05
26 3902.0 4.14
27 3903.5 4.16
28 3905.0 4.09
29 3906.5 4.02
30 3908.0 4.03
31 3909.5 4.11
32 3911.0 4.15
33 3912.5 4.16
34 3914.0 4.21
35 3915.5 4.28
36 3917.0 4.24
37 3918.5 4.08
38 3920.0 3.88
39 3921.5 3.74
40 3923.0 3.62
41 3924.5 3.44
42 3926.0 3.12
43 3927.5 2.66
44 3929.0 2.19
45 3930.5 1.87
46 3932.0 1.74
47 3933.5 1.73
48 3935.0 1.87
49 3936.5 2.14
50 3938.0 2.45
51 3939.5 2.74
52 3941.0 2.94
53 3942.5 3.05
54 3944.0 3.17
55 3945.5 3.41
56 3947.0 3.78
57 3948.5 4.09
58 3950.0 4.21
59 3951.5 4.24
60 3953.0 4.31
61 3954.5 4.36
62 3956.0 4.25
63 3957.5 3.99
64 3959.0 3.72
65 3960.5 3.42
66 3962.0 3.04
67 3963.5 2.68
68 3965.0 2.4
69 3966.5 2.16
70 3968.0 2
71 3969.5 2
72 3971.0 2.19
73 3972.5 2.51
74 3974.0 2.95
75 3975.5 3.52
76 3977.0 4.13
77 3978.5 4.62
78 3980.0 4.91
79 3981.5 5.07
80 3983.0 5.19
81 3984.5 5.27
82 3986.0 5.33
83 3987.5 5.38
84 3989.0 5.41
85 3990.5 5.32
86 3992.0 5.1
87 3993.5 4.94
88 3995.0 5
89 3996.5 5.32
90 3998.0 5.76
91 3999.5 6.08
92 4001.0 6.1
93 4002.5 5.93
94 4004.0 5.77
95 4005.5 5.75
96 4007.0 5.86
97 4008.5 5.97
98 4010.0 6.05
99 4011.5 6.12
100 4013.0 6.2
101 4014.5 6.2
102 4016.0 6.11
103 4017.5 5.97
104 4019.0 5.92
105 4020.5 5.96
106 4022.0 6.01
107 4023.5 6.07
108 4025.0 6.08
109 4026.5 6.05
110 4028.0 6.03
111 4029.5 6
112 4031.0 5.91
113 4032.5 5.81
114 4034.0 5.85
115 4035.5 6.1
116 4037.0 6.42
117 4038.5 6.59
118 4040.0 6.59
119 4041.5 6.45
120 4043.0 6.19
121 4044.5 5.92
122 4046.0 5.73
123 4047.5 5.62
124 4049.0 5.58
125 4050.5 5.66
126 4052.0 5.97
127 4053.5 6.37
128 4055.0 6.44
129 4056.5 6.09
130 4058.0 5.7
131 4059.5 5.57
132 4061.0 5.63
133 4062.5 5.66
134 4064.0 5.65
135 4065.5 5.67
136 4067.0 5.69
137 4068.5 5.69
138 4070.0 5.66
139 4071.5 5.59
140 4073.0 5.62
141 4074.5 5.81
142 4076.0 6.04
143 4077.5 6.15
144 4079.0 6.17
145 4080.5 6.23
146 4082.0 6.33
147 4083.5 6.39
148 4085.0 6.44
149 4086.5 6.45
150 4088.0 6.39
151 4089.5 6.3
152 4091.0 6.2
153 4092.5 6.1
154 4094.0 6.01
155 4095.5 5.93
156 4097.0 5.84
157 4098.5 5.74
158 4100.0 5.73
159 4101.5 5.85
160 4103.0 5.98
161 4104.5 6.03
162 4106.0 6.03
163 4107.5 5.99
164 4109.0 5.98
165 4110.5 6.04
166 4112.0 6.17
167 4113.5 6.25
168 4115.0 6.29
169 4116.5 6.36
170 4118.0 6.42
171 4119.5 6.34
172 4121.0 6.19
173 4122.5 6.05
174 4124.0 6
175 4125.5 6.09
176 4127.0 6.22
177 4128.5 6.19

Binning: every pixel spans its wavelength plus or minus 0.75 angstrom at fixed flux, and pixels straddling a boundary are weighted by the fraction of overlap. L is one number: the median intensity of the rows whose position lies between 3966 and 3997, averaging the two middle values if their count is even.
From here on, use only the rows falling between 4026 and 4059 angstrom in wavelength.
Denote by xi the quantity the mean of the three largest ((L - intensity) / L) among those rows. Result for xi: -0.14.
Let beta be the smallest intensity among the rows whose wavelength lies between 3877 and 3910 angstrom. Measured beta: 2.68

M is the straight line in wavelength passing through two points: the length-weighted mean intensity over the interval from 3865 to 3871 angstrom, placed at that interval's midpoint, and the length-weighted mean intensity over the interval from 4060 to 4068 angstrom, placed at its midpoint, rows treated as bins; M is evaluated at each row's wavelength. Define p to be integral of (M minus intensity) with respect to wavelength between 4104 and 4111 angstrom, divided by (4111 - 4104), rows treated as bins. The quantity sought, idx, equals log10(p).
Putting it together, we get -0.6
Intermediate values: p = 0.27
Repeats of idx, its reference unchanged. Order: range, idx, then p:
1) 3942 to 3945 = -0.1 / 0.78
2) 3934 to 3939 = 0.2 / 1.66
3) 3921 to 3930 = -0.2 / 0.58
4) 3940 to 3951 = -0.4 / 0.43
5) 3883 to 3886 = -0.5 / 0.33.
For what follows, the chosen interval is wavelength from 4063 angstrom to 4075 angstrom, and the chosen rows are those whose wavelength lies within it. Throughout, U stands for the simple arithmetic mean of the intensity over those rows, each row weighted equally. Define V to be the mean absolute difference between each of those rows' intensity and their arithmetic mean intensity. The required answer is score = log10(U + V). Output 0.757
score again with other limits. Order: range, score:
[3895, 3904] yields 0.622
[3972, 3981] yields 0.658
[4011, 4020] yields 0.791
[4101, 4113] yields 0.783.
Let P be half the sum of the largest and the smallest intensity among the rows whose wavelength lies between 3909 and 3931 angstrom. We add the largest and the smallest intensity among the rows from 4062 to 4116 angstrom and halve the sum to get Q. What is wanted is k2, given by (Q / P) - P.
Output -1.1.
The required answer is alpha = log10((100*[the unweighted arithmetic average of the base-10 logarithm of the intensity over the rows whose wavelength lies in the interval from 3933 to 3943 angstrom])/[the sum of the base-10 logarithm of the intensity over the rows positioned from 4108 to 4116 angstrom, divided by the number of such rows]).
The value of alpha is 1.68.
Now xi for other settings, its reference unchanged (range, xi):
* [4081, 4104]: -0.17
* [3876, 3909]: 0.45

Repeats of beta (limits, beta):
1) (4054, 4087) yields 5.57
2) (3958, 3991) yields 2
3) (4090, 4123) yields 5.73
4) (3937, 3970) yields 2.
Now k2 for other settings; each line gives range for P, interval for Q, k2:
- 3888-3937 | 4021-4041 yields -0.9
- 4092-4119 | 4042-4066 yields -5.1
